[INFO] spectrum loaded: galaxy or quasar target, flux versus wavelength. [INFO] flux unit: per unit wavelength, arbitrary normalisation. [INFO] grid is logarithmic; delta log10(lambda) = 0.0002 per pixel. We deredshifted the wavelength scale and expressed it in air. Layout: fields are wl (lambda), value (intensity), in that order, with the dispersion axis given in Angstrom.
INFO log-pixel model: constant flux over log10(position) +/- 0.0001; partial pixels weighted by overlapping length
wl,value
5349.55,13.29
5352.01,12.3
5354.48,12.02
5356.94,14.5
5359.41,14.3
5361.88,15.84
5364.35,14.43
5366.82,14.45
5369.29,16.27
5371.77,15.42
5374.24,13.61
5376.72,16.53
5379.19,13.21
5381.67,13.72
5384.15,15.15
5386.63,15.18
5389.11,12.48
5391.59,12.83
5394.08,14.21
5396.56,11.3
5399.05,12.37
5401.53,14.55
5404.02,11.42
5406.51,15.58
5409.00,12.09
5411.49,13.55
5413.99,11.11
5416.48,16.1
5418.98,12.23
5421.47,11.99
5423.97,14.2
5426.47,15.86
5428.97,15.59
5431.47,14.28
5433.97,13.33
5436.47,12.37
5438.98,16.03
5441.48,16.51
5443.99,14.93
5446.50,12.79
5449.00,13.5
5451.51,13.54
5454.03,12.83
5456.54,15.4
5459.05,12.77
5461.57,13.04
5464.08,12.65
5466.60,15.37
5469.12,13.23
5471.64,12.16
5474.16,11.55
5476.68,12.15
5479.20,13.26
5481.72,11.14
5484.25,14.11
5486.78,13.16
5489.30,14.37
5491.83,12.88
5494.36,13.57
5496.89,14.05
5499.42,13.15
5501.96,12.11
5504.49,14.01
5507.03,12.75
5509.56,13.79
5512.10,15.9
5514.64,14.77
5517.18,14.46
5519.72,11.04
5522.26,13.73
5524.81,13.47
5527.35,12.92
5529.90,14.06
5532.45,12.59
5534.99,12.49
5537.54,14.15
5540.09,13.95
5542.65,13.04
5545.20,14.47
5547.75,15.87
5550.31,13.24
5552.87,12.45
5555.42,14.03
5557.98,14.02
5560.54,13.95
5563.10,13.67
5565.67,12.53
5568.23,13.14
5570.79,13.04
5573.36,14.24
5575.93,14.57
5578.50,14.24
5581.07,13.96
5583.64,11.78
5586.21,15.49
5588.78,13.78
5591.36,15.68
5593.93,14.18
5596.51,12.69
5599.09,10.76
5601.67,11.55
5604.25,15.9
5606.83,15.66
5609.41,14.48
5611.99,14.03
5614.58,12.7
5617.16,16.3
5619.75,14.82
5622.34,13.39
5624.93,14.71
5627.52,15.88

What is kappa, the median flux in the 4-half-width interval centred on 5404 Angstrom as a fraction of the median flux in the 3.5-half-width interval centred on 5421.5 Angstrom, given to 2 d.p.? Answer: 1.19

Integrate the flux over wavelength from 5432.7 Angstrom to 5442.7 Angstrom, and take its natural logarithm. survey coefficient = 4.98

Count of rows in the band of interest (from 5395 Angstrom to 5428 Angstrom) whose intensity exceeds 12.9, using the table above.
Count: 6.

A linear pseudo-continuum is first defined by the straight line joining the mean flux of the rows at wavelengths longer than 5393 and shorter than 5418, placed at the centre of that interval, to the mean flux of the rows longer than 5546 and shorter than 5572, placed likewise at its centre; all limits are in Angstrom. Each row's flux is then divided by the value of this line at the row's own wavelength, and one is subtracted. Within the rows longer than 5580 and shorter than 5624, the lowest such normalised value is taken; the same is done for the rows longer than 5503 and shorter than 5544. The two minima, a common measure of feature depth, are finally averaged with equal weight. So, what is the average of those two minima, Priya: -0.20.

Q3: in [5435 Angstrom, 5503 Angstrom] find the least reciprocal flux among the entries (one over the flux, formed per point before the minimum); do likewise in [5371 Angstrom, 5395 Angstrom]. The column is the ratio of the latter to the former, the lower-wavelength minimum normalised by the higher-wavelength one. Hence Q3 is 1.00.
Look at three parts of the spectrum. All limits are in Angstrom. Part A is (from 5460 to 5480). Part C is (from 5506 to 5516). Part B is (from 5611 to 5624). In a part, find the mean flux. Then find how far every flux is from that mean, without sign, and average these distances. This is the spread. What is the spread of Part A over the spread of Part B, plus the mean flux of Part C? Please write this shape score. 15.1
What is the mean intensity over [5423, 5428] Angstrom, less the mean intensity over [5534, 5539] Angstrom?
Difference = 1.7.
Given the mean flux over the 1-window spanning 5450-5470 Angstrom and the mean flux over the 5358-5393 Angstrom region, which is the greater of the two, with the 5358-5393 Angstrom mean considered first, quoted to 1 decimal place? 14.5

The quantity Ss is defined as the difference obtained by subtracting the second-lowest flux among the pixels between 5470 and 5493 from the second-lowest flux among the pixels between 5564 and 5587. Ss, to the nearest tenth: 1.0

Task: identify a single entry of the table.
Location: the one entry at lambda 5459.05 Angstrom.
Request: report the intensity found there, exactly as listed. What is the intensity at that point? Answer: 12.77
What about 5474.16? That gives 11.55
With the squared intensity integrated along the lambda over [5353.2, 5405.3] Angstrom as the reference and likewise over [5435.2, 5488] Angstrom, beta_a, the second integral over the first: 0.94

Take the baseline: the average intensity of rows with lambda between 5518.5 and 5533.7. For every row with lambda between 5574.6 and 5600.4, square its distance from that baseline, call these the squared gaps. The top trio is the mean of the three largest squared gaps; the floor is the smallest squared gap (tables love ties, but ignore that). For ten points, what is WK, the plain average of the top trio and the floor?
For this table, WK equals 3.1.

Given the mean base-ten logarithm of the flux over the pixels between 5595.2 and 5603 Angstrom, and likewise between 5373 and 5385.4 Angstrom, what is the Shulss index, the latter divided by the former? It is 1.09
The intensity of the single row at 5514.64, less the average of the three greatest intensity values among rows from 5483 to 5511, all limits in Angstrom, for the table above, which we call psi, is 1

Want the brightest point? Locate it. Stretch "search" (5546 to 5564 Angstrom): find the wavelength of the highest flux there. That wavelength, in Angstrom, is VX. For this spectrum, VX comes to 5547.75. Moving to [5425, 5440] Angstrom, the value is 5438.98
